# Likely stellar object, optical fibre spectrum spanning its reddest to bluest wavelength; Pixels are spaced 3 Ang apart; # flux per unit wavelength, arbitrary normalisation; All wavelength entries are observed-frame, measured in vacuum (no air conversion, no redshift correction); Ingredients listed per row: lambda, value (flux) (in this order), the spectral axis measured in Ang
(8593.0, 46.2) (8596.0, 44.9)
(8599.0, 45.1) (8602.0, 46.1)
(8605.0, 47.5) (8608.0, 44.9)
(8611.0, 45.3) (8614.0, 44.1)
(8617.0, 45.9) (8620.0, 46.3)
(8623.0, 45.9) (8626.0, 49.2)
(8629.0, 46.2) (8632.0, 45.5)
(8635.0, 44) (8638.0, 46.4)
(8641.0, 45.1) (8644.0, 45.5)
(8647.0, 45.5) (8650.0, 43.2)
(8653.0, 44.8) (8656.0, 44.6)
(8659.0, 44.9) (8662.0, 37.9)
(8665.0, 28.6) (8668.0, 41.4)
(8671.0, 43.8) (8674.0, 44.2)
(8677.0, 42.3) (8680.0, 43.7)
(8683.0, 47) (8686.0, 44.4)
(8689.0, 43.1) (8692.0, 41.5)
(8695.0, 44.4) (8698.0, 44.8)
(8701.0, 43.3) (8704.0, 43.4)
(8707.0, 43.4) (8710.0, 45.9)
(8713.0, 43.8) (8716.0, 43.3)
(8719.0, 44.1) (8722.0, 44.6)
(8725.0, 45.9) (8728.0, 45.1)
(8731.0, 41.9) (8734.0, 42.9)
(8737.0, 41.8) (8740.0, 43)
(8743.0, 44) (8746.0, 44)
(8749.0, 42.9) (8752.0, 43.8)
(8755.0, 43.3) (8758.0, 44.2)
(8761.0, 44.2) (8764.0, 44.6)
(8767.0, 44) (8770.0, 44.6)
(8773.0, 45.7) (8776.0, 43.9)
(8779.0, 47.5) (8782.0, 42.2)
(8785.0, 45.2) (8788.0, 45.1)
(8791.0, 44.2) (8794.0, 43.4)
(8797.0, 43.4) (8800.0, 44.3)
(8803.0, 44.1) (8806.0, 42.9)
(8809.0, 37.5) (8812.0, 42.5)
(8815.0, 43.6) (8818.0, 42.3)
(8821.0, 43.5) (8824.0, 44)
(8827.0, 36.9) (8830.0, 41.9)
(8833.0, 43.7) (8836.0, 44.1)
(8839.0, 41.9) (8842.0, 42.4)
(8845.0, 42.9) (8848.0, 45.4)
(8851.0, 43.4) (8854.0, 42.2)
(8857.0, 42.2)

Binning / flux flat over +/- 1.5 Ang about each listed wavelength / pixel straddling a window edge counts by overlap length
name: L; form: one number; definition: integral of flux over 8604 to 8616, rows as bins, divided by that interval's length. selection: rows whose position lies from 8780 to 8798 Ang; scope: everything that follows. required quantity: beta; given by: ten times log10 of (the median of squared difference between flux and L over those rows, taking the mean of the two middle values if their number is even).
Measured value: 4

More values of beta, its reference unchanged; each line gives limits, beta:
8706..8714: 4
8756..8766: 1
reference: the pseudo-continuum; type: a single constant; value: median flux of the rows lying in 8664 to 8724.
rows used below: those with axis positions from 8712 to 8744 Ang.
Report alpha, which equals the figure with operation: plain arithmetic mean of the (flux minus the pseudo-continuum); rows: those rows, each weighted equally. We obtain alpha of -0.08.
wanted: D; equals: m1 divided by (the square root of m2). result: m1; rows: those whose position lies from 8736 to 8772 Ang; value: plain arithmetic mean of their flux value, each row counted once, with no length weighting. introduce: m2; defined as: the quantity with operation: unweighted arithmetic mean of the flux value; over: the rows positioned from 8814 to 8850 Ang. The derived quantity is 6.7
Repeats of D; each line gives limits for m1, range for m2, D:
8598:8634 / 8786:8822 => 7.0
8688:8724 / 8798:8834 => 6.7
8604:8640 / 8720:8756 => 7.0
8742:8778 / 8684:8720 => 6.7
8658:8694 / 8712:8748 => 6.3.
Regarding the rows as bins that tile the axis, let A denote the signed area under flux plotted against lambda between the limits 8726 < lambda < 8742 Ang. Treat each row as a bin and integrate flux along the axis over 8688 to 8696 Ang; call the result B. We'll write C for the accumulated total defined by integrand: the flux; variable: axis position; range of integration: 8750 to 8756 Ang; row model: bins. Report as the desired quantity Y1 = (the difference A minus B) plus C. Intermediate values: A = 689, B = 343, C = 261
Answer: 607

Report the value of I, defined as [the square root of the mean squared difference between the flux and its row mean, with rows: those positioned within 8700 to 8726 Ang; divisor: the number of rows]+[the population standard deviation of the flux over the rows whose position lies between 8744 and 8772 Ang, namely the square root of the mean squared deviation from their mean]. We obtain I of 1.5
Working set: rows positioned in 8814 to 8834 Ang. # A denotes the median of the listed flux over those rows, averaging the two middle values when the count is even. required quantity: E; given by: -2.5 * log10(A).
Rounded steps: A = 43.5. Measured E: -4.10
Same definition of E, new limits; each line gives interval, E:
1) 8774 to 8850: -4.10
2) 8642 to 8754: -4.10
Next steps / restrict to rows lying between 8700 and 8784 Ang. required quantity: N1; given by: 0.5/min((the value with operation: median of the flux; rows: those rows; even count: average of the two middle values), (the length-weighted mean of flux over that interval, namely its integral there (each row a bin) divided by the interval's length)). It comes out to 0.0114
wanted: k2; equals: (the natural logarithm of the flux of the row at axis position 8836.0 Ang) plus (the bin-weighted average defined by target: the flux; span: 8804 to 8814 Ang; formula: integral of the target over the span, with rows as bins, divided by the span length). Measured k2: 45.0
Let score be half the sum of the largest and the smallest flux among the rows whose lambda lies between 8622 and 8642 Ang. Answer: 46.6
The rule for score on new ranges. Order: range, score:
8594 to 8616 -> 45.8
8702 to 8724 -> 44.6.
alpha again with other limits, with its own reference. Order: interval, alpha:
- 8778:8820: -0.31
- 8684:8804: 0.23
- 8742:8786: 0.52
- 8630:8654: 1.25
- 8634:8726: -0.24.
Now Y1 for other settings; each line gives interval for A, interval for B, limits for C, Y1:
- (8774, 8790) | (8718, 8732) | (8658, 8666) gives 392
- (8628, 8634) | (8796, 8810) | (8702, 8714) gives 207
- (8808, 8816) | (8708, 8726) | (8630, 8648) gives 345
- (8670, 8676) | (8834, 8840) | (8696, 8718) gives 972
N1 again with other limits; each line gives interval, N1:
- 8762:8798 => 0.0113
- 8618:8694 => 0.0114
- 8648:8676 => 0.0120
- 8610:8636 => 0.0109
